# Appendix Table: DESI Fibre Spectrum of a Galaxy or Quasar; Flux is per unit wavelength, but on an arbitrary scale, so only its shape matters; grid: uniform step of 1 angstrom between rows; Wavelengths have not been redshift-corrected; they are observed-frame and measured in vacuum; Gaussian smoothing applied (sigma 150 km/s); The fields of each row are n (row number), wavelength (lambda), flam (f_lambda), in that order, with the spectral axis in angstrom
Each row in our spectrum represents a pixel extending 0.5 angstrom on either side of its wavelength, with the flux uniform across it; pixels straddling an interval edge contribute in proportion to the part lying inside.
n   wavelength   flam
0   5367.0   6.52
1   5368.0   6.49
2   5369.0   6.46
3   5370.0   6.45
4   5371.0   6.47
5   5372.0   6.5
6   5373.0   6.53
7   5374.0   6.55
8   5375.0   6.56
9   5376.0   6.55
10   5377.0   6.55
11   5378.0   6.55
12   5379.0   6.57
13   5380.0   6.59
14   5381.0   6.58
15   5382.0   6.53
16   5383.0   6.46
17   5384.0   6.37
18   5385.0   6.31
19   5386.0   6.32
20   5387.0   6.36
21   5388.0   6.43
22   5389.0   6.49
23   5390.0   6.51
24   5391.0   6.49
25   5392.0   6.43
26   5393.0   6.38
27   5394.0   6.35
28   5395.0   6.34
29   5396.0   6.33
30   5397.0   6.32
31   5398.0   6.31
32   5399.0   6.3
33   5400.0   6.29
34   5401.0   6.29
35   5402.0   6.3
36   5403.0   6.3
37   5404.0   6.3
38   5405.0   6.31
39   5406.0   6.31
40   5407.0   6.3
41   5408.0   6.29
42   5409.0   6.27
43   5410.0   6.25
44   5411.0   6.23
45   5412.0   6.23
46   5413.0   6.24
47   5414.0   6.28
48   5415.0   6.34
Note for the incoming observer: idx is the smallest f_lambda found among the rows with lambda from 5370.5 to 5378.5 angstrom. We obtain 6.47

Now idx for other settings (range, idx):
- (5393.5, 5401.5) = 6.29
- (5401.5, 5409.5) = 6.27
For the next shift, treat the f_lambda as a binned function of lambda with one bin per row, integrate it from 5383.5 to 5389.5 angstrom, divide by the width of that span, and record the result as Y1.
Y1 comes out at 6.38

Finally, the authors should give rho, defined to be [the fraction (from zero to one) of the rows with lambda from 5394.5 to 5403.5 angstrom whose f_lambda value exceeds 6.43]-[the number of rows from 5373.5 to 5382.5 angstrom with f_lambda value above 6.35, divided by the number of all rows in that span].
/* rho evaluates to -1.0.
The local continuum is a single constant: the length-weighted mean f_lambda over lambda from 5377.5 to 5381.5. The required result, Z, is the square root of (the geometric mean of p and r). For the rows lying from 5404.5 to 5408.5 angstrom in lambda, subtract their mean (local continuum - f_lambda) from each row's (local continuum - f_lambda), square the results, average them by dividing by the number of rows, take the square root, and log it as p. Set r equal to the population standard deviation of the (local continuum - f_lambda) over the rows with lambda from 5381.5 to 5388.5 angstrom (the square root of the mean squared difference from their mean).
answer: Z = 0.157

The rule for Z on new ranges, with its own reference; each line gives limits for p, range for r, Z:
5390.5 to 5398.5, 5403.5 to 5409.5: 0.168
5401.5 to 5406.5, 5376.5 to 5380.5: 0.095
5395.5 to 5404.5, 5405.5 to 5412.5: 0.140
